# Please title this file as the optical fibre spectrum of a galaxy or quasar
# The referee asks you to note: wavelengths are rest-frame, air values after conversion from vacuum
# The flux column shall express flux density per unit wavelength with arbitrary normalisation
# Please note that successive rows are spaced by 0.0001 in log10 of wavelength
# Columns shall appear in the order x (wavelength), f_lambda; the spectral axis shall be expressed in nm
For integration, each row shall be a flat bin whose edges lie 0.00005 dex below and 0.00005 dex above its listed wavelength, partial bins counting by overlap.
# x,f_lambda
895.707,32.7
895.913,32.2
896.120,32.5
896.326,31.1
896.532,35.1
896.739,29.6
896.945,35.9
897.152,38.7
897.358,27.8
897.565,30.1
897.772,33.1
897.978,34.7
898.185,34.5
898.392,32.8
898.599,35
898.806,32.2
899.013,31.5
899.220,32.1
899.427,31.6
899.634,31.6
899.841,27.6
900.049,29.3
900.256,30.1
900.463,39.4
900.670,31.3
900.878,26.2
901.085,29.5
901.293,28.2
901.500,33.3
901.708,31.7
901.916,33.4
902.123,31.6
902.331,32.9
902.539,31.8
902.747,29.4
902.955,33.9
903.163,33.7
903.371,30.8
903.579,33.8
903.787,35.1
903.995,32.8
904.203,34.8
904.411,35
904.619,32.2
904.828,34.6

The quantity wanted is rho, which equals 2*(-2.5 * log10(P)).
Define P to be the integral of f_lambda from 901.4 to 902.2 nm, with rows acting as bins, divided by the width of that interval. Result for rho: -7.56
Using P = 32.5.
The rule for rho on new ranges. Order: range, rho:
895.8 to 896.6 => -7.57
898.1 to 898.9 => -7.63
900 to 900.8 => -7.56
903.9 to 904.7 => -7.64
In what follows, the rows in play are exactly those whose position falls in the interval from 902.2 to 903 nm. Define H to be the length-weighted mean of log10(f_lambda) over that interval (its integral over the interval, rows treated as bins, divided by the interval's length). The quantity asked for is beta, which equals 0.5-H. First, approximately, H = 1.50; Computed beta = -1.00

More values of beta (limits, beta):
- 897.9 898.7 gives -1.03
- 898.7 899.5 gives -1.00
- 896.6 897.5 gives -1.01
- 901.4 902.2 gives -1.01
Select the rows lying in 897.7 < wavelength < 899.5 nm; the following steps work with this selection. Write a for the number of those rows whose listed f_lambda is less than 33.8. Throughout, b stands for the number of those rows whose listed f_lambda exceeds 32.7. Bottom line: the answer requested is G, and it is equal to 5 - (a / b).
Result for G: 3.8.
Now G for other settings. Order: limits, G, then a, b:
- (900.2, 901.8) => 1.5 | 7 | 2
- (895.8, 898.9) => 3.9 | 9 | 8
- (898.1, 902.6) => 2.3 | 19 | 7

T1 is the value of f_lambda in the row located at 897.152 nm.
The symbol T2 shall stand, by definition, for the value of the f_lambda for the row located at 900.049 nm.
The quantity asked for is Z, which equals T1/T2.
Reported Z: 1.32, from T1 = 38.7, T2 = 29.3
